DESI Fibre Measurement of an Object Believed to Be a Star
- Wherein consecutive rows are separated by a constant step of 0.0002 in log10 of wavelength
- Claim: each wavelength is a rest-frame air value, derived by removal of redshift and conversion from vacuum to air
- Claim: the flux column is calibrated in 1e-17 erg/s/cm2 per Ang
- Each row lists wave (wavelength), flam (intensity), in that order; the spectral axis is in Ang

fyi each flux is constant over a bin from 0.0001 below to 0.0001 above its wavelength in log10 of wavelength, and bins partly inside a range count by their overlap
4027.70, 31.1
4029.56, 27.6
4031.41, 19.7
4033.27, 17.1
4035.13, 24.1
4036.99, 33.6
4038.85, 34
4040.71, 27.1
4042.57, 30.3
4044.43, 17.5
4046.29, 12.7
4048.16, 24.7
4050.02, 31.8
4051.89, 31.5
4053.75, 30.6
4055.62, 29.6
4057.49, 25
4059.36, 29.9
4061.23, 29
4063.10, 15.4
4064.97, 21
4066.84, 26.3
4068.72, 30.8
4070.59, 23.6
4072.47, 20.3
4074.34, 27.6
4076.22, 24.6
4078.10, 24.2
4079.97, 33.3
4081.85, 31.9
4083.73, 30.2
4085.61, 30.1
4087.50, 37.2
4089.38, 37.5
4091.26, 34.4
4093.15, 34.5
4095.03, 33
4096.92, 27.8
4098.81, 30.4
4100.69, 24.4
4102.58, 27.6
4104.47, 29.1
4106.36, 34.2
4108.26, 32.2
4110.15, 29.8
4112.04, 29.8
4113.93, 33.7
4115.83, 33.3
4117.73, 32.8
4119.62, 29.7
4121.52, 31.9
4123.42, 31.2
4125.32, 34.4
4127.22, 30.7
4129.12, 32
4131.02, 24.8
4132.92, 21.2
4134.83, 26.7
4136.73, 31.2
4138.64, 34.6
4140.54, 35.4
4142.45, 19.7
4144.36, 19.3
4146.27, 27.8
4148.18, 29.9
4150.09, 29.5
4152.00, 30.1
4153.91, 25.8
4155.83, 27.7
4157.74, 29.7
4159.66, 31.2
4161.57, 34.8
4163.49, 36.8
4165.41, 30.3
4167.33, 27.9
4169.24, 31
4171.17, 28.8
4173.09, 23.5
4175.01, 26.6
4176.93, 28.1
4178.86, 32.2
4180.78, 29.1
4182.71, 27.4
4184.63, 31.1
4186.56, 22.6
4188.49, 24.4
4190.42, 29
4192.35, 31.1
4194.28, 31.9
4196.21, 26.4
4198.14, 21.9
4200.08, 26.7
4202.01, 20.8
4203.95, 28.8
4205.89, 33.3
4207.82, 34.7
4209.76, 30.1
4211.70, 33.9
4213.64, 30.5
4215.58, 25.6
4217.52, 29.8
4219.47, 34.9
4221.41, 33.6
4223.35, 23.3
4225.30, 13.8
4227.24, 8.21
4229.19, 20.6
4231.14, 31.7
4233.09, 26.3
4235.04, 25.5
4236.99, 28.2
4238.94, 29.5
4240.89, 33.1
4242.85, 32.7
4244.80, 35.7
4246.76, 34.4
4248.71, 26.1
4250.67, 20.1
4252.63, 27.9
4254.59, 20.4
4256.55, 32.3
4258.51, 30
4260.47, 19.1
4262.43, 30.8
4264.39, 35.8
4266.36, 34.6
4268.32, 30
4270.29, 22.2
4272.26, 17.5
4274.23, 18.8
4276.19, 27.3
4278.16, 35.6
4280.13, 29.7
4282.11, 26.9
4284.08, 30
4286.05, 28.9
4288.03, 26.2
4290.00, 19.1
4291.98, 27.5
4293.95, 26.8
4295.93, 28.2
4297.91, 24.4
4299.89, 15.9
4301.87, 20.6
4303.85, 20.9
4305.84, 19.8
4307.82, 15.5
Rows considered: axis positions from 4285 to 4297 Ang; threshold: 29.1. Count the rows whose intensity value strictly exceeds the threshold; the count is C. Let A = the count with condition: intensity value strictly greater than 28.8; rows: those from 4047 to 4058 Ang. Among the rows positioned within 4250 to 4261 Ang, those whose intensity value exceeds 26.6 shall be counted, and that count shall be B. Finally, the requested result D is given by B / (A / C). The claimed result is 0.0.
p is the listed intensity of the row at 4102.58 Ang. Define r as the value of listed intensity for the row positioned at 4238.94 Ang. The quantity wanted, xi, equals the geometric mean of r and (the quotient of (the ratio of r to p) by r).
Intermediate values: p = 27.6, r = 29.5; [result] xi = 1.03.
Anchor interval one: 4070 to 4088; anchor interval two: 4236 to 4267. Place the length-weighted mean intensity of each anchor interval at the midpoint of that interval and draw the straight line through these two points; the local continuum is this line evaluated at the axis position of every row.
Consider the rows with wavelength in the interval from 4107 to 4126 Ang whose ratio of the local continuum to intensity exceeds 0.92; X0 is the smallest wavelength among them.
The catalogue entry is 4110.15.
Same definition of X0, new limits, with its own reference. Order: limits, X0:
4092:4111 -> 4096.92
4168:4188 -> 4169.24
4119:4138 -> 4119.62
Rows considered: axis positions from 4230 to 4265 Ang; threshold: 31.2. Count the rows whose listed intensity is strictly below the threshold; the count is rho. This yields 11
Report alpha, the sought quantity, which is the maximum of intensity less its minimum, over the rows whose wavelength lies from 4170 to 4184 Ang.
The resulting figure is 8.7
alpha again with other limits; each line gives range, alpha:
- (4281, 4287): 3.1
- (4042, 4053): 19.1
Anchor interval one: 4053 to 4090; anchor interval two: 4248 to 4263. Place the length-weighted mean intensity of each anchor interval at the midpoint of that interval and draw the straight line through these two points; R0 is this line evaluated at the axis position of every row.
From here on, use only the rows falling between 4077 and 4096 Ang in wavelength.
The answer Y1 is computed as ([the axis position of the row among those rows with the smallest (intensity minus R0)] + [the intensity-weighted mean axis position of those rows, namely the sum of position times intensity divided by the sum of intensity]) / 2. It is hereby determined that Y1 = 4082.5 Ang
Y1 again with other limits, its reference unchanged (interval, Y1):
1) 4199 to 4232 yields 4221.0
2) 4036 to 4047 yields 4043.5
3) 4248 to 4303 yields 4287.3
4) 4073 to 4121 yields 4087.7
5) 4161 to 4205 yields 4191.9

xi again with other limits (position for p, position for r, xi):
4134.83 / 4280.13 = 1.05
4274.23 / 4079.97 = 1.33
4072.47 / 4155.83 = 1.17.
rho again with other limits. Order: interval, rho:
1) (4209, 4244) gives 12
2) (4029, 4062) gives 14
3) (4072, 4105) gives 11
